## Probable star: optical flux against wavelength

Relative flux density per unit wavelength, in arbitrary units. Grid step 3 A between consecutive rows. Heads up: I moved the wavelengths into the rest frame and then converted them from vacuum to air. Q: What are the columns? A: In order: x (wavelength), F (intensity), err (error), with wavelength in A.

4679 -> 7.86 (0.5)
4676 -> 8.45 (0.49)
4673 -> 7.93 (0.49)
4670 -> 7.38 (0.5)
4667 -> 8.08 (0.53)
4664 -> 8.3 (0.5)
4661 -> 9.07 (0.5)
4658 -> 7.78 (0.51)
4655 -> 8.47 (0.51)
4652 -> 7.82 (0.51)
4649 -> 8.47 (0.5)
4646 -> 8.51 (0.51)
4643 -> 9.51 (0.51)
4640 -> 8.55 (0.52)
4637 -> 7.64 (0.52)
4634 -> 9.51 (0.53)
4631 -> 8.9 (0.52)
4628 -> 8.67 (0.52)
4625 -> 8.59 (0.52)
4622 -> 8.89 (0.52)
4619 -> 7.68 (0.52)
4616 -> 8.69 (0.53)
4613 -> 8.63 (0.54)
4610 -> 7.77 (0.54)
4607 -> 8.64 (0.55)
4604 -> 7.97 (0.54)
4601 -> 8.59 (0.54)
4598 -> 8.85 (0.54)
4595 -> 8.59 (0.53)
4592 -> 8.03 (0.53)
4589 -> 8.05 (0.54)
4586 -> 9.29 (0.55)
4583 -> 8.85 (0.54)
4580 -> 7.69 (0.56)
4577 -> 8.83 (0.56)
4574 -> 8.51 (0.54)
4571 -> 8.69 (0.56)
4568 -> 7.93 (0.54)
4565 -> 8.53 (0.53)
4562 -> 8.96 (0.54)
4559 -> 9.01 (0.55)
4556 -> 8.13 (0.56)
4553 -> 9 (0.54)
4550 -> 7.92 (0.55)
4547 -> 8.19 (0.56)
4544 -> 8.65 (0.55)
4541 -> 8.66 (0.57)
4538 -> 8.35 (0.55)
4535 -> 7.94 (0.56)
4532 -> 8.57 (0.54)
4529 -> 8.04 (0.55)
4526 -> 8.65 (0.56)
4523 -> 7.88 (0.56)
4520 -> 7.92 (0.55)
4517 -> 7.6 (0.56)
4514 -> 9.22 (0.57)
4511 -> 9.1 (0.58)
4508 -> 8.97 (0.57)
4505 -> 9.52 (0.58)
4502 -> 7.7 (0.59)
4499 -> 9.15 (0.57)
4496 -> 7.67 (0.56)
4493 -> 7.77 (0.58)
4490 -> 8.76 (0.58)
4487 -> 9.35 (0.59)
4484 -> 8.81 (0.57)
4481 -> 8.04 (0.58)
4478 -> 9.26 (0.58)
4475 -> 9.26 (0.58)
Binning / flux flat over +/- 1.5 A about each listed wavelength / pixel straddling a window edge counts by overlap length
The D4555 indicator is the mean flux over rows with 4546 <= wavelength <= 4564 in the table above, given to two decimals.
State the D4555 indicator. 8.54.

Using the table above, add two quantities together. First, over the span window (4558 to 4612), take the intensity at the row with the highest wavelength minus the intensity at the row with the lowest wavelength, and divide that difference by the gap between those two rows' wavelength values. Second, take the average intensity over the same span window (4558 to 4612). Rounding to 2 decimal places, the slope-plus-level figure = 8.46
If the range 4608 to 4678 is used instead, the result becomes 8.41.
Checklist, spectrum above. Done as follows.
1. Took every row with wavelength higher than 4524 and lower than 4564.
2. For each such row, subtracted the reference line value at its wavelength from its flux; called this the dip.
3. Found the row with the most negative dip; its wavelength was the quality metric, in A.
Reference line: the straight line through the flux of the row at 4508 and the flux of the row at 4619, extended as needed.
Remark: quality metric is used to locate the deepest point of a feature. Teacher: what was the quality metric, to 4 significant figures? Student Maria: 4535 A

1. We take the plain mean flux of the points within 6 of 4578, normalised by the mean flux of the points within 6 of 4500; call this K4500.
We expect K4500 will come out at 1.00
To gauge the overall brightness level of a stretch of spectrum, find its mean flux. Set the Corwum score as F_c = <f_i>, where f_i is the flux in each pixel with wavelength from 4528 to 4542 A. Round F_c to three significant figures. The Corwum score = 8.31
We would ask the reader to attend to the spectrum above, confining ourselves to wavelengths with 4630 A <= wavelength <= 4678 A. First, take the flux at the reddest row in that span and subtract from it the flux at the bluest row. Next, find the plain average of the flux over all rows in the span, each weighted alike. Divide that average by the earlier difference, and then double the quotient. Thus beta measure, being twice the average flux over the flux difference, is -37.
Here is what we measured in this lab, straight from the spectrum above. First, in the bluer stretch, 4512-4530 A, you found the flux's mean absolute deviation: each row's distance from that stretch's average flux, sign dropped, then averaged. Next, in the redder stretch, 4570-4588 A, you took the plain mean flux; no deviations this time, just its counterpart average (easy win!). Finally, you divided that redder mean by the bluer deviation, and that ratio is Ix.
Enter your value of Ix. 18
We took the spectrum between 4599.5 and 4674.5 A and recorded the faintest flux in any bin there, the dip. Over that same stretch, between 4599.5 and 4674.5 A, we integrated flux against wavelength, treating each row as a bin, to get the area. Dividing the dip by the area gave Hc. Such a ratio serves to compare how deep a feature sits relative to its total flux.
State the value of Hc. 0.01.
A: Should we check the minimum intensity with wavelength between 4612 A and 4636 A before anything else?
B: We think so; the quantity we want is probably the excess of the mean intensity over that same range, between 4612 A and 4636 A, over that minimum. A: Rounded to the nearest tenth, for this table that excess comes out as 1.0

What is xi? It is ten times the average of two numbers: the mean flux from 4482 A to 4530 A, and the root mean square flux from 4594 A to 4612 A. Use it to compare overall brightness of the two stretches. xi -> 84.6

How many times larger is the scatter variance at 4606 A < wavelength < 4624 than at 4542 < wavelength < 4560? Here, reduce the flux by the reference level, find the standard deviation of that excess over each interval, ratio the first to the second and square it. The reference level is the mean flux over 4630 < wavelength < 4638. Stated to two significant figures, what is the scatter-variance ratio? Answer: 1.2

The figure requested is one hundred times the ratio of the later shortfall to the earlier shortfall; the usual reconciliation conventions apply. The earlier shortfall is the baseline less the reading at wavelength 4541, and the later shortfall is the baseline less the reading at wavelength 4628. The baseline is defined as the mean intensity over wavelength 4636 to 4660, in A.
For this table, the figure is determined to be 103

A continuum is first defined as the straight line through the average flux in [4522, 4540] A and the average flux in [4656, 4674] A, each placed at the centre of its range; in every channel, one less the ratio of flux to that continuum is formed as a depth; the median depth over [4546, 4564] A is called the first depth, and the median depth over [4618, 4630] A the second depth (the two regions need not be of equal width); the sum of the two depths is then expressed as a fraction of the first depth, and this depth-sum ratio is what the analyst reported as 2.4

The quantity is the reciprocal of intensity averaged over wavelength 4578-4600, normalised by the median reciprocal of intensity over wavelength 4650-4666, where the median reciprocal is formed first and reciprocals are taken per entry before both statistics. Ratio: 0.98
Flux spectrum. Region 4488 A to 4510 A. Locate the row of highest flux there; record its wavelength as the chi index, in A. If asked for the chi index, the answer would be 4505 A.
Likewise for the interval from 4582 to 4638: 4634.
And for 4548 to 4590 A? 4586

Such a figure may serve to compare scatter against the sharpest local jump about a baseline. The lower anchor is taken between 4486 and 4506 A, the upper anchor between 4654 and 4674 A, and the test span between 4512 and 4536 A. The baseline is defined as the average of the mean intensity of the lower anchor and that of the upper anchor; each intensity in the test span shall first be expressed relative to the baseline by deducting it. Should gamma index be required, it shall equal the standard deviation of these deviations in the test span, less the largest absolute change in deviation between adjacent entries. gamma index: -1.1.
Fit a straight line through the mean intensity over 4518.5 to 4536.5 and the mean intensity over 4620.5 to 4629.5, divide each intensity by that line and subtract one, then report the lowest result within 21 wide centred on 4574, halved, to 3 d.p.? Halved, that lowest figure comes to -0.046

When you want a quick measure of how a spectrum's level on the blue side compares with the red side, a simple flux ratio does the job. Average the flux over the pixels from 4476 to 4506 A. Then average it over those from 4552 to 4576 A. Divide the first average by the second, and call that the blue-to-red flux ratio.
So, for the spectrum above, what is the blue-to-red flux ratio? 1.00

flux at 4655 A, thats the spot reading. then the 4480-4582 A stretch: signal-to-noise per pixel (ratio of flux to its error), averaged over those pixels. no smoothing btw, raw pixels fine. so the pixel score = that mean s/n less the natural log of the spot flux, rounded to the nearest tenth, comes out 13.0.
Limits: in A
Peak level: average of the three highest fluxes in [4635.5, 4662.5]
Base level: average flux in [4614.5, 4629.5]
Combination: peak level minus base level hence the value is 0.54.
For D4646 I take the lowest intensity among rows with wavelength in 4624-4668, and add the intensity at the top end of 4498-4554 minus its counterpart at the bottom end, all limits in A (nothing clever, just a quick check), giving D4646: 7.49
